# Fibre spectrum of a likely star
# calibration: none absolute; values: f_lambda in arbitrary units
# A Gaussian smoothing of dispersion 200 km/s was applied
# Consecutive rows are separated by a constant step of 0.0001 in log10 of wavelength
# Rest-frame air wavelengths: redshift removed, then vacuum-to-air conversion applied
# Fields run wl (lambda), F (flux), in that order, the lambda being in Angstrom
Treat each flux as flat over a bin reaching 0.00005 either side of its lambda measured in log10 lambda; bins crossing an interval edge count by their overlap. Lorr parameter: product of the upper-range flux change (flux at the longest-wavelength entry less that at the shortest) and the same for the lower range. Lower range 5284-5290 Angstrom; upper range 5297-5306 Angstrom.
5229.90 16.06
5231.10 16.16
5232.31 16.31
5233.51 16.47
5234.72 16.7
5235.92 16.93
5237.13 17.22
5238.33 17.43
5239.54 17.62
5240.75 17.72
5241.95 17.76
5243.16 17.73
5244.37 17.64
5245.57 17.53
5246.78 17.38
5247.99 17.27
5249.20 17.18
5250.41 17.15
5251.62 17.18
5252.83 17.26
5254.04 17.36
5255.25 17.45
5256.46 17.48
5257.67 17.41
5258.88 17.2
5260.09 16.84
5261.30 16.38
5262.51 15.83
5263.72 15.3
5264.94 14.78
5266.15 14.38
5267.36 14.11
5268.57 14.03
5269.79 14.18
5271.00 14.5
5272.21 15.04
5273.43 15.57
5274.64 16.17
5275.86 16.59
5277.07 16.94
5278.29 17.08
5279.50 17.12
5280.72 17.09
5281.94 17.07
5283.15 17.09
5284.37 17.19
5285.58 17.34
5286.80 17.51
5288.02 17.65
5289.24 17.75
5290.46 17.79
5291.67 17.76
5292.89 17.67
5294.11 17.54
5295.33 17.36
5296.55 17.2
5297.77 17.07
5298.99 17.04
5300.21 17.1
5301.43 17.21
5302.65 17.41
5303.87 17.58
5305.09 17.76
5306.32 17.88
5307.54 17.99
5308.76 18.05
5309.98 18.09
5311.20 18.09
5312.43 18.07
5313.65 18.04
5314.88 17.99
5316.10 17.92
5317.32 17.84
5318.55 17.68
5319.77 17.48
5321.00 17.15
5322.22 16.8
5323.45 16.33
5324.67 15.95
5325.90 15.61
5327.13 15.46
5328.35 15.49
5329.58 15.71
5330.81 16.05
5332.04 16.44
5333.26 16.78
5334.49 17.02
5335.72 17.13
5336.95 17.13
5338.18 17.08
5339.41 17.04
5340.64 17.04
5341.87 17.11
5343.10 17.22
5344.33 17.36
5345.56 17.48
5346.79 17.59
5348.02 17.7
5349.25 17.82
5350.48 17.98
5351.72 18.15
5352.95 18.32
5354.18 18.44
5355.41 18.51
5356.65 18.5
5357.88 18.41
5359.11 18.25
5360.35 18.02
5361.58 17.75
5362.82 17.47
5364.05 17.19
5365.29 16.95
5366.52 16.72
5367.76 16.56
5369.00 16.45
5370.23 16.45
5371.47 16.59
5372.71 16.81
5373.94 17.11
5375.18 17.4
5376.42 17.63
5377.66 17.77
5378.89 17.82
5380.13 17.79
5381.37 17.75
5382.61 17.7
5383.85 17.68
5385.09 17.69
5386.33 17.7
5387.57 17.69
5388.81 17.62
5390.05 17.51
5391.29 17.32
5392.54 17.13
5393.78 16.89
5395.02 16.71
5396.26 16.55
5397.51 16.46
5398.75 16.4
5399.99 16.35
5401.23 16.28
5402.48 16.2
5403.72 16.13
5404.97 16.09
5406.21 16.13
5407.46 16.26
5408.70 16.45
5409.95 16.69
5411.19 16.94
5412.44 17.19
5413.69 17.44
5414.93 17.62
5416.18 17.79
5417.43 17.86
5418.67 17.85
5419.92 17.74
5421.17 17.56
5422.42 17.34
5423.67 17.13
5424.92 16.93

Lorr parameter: 0.39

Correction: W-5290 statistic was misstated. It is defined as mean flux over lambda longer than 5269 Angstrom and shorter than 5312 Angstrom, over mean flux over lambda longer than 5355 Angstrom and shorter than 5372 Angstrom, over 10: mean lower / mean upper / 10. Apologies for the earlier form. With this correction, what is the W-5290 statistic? 0.098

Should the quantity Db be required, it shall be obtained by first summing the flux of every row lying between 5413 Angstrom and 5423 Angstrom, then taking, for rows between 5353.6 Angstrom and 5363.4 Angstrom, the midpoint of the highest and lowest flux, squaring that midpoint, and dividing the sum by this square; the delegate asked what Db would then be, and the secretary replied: 0.44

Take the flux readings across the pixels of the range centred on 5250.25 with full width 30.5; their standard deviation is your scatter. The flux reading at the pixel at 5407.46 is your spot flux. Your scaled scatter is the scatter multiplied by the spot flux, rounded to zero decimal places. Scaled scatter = 12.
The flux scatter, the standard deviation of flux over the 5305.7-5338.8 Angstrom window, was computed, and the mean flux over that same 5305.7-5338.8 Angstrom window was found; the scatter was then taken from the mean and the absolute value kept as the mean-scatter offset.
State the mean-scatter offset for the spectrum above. 16.2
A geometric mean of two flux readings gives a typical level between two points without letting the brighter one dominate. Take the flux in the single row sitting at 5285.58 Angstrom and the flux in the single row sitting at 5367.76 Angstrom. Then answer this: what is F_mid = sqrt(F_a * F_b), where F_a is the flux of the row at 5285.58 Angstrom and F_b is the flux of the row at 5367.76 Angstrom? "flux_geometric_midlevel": 16.9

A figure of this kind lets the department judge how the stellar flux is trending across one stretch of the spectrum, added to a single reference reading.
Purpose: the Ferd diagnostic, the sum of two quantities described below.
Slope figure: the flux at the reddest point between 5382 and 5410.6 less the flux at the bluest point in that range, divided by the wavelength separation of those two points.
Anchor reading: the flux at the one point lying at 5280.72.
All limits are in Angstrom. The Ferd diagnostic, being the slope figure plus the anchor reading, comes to 17.1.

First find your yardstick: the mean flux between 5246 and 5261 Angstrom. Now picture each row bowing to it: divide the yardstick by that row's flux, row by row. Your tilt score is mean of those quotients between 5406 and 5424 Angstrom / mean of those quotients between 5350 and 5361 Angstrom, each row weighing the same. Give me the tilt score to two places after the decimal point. 1.06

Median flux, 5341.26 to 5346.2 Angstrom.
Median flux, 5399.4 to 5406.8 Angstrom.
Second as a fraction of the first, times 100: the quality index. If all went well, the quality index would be 93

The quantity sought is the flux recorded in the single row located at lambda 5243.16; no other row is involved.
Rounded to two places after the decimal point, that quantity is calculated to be 17.73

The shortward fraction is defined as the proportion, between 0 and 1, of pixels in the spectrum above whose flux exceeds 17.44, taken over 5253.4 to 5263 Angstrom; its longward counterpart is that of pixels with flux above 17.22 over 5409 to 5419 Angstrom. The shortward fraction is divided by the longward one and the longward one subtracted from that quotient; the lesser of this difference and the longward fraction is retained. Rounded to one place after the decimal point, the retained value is -0.2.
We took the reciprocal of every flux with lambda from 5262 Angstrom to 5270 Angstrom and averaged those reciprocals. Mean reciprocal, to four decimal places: 0.0683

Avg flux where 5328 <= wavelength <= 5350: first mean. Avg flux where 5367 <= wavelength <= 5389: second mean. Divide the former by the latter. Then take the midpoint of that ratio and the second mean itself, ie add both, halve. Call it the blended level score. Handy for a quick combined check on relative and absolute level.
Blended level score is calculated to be 9.16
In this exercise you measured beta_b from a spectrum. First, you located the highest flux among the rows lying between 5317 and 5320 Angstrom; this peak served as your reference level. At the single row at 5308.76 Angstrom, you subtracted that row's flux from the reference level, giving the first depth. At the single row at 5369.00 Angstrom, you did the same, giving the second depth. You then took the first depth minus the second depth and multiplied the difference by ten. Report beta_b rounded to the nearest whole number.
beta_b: -16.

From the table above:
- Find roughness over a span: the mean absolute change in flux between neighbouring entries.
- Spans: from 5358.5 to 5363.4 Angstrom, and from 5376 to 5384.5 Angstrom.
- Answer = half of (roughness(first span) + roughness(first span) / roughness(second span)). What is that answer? 2.5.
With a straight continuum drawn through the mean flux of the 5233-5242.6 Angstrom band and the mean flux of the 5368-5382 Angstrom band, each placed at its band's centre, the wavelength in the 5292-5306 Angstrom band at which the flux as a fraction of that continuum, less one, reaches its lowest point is 5298.99 Angstrom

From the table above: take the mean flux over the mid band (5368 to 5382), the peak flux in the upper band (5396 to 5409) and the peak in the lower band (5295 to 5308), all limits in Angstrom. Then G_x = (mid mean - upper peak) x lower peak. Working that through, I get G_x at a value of 12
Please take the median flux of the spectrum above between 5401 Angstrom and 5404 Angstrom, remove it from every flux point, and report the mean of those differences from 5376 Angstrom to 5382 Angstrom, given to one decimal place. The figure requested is 1.6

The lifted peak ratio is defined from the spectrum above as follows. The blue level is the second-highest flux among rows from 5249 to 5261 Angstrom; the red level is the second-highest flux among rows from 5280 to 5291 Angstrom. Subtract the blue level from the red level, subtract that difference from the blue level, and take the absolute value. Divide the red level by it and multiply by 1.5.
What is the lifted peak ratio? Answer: 1.55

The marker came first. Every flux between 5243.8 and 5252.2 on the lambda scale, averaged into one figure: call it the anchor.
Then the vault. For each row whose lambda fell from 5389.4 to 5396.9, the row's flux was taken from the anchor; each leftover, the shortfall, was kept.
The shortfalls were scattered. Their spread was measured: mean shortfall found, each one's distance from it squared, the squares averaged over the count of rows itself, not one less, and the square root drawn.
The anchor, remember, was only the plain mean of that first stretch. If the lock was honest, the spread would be 0.34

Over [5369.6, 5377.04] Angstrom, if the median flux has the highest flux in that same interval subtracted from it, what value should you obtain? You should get -0.67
